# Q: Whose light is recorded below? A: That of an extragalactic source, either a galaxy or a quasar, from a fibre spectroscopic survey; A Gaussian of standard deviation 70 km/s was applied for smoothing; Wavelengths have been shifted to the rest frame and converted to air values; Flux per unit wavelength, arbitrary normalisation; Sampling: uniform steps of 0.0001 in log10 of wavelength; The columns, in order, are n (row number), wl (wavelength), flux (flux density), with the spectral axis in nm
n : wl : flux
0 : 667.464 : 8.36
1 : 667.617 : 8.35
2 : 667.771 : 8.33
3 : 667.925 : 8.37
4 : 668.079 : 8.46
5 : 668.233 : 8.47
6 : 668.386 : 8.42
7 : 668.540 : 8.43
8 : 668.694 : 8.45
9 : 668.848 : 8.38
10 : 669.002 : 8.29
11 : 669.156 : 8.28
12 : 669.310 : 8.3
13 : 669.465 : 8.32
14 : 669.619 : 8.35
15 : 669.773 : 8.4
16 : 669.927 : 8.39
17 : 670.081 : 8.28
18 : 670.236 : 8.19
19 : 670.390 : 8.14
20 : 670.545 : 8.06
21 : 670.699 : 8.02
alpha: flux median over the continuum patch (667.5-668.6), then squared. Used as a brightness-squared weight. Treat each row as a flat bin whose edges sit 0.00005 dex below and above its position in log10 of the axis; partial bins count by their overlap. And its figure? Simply 70.9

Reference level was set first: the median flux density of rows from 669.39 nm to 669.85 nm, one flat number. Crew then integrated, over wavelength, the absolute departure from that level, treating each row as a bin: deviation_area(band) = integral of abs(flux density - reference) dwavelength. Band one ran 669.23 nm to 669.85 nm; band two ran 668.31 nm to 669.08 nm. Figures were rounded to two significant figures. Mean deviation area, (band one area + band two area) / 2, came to 0.036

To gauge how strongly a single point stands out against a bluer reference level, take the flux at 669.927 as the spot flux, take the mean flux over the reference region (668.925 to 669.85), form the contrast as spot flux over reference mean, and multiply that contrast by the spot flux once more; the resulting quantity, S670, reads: 8.46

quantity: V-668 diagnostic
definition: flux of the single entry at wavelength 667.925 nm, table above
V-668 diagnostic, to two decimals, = 8.37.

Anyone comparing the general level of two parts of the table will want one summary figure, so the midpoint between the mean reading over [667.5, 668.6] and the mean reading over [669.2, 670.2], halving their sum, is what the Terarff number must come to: 8.37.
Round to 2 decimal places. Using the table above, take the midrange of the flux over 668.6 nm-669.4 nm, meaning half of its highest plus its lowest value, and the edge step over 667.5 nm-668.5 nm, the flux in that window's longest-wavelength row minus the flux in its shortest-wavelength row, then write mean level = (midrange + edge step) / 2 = 4.22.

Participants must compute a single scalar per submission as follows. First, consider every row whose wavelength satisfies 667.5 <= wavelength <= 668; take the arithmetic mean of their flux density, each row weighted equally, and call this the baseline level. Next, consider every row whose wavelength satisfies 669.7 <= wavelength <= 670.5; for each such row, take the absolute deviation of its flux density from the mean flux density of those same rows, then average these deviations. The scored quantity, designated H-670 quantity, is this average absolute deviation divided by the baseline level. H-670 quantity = 0.0110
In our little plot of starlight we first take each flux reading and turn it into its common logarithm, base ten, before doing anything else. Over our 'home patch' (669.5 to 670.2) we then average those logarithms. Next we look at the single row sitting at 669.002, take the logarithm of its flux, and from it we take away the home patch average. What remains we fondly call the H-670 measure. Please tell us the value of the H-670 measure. -0.003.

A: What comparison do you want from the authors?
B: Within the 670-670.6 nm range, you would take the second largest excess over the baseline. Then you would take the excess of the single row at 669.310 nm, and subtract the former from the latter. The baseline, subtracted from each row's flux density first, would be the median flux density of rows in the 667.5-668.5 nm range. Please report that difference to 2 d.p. 0.11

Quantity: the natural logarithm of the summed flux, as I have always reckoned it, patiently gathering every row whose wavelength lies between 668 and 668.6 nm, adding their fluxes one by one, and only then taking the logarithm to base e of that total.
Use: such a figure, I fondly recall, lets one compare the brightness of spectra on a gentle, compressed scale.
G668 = 3.52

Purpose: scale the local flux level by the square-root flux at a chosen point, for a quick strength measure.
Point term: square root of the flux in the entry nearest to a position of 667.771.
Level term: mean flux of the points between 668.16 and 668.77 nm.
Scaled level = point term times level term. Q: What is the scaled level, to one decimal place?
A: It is 24.4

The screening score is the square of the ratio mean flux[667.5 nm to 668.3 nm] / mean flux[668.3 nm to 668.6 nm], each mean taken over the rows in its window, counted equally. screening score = 0.99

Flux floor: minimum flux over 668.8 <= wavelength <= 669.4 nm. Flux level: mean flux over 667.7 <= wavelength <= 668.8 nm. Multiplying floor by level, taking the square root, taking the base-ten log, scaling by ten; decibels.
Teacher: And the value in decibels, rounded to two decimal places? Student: 9.22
